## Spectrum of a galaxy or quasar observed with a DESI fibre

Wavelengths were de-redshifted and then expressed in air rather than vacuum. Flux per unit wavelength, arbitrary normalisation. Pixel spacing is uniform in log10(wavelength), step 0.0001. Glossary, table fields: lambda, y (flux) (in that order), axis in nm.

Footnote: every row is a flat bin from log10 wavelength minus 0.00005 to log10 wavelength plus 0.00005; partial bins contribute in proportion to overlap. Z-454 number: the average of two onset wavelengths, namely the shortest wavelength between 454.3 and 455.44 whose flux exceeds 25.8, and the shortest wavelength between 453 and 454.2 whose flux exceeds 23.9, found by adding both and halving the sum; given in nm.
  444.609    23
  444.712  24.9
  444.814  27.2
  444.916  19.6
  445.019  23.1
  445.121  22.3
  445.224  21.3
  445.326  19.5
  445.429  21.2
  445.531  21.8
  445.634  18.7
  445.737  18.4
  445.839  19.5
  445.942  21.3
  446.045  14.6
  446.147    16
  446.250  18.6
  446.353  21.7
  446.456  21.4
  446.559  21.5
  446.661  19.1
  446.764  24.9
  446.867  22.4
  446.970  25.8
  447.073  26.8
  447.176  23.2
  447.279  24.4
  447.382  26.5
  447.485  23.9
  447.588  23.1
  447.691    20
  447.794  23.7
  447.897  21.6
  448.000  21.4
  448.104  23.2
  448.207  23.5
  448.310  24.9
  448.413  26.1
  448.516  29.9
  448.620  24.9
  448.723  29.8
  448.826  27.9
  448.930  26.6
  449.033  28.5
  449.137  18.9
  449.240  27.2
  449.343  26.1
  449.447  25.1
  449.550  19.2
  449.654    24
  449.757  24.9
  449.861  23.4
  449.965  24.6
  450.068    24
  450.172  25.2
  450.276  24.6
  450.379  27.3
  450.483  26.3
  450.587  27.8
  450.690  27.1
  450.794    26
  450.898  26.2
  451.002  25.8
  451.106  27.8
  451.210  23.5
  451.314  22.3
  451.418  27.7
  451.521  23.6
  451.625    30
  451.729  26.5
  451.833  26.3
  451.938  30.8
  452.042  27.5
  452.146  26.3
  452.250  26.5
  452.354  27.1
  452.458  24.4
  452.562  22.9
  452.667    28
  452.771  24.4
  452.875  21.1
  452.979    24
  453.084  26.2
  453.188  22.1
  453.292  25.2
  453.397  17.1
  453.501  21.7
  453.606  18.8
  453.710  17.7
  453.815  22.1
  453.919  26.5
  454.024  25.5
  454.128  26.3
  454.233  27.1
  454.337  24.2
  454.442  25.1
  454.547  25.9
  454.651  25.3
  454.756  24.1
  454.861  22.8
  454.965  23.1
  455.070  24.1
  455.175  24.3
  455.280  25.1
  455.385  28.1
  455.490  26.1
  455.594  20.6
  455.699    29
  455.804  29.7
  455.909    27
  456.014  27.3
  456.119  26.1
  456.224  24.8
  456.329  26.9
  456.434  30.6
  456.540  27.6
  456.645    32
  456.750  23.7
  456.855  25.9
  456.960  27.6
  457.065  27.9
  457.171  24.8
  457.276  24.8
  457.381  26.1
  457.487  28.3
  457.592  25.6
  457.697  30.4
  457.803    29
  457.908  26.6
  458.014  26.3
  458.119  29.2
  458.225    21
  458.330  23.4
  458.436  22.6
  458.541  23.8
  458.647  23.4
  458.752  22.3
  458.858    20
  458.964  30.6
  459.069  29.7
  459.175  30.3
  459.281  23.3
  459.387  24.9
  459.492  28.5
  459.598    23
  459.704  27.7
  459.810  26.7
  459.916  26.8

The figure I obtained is 453.82 nm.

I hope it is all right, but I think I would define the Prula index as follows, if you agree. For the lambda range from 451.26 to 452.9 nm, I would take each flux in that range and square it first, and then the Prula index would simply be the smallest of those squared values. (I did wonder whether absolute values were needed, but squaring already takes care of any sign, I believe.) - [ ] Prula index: 445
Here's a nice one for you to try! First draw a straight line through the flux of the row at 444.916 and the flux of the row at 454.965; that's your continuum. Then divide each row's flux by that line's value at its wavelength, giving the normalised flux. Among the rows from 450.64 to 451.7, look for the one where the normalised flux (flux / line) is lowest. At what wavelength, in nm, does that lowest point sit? 451.314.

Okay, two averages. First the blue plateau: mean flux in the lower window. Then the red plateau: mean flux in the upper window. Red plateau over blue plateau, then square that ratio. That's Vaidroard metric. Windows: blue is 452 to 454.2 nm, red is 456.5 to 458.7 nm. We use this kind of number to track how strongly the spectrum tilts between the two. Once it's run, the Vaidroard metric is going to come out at 1.2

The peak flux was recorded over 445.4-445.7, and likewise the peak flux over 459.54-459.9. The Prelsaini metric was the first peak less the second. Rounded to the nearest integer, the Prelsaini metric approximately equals -6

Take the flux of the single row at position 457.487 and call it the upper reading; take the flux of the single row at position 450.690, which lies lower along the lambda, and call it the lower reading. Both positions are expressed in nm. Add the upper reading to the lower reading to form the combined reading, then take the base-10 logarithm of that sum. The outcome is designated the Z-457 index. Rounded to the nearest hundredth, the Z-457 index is 1.74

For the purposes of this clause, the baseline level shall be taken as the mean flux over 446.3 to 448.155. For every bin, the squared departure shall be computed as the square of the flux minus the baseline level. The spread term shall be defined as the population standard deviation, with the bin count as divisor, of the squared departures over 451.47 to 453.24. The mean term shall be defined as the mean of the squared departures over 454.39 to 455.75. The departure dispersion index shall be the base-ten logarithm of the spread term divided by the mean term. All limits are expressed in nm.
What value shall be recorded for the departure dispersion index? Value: 0.3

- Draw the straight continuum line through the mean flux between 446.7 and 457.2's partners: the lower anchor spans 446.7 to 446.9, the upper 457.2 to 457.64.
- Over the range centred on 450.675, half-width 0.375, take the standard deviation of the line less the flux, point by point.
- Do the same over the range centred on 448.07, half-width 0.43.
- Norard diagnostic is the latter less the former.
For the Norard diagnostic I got 1.1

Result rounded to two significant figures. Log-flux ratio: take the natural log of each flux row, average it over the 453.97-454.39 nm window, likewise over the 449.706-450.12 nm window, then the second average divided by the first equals 0.98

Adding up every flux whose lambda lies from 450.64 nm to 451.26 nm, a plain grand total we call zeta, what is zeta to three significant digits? 156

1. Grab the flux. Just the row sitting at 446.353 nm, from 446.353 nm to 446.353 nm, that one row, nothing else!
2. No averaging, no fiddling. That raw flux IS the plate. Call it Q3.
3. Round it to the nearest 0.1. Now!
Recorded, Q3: 21.7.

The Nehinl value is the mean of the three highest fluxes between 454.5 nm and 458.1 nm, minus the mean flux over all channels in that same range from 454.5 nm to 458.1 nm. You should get 4.6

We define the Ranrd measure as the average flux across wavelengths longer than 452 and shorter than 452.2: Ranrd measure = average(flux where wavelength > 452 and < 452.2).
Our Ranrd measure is 26.9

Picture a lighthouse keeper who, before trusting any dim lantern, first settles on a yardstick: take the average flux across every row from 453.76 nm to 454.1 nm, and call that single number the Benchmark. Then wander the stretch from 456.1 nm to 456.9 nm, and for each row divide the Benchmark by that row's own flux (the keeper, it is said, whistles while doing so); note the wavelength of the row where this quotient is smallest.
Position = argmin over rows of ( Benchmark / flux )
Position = 456.645 nm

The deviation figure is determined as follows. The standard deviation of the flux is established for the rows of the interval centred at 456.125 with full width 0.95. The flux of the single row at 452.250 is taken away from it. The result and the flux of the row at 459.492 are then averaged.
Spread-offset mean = 1.9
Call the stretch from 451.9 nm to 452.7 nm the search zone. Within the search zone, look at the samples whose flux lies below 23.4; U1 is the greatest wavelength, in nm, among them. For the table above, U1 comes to 452.562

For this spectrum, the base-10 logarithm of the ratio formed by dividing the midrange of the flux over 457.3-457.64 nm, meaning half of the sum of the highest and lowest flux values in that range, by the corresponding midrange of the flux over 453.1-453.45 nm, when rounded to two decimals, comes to 0.11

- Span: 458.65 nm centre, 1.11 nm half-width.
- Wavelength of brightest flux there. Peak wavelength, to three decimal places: 458.964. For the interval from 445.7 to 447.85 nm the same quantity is 447.073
